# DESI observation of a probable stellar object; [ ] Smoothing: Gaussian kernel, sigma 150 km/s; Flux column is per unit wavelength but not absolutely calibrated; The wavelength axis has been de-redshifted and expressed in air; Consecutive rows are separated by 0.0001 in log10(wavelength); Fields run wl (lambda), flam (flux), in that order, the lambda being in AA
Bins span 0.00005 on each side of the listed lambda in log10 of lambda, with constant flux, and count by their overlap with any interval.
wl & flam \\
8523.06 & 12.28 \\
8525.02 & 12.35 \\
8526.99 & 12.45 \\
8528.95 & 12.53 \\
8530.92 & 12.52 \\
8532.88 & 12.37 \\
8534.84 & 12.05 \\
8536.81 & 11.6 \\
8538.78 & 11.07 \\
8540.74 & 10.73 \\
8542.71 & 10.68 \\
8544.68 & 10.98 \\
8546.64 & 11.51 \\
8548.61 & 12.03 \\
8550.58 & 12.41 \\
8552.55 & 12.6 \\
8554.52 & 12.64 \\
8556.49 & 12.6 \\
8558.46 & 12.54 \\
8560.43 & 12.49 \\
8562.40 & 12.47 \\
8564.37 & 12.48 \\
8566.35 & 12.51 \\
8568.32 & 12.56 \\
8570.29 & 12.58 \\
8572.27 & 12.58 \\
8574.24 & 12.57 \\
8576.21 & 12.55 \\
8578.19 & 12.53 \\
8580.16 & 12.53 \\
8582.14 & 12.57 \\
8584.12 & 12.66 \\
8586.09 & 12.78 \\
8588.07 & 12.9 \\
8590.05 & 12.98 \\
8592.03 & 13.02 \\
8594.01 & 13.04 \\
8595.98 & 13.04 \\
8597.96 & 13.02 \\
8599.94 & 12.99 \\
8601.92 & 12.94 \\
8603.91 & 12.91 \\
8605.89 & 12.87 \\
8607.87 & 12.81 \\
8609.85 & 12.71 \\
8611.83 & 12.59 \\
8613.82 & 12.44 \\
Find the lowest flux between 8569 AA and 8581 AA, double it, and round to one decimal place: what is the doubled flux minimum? 25.1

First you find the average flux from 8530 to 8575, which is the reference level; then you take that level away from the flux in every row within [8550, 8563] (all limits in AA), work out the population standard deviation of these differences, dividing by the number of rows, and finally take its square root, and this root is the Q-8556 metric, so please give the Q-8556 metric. 0.28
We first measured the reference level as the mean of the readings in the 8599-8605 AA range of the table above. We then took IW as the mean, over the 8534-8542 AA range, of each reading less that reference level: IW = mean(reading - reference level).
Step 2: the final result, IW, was -1.6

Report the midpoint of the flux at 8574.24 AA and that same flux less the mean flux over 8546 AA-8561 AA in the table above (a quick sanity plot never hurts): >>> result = 6.39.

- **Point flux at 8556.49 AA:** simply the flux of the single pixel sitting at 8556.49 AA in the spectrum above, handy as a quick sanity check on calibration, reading 12.6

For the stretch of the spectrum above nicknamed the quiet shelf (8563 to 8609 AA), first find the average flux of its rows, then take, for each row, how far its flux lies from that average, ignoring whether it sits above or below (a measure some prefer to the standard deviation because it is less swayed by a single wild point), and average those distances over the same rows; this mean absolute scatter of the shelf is 0.19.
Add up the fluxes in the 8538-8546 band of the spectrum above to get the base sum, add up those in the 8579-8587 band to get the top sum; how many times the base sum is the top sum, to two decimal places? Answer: 1.16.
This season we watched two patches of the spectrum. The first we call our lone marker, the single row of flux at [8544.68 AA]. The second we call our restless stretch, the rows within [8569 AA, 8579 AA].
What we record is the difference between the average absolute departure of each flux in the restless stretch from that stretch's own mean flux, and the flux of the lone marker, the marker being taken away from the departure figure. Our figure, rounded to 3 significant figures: -11.0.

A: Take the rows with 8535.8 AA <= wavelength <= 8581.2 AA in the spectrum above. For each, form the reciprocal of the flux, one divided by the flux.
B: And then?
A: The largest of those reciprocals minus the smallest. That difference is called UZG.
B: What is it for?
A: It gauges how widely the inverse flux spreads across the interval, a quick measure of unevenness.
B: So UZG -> 0.0145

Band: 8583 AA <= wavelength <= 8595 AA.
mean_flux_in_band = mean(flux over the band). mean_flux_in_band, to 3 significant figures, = 12.9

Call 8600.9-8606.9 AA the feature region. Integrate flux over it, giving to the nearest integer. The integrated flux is 77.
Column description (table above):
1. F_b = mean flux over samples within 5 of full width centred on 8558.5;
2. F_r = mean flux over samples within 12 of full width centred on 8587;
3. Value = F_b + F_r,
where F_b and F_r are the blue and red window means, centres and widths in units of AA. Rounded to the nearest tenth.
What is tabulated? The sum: 25.4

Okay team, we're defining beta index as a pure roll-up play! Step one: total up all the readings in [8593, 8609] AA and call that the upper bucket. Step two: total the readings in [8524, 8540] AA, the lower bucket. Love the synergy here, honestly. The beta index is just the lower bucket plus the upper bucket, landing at 201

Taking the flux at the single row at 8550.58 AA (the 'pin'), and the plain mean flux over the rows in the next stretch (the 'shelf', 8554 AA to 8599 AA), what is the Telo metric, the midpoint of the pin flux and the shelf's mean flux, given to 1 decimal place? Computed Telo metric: 12.5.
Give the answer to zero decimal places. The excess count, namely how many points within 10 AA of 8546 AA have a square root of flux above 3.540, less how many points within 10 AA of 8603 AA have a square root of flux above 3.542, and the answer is -8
